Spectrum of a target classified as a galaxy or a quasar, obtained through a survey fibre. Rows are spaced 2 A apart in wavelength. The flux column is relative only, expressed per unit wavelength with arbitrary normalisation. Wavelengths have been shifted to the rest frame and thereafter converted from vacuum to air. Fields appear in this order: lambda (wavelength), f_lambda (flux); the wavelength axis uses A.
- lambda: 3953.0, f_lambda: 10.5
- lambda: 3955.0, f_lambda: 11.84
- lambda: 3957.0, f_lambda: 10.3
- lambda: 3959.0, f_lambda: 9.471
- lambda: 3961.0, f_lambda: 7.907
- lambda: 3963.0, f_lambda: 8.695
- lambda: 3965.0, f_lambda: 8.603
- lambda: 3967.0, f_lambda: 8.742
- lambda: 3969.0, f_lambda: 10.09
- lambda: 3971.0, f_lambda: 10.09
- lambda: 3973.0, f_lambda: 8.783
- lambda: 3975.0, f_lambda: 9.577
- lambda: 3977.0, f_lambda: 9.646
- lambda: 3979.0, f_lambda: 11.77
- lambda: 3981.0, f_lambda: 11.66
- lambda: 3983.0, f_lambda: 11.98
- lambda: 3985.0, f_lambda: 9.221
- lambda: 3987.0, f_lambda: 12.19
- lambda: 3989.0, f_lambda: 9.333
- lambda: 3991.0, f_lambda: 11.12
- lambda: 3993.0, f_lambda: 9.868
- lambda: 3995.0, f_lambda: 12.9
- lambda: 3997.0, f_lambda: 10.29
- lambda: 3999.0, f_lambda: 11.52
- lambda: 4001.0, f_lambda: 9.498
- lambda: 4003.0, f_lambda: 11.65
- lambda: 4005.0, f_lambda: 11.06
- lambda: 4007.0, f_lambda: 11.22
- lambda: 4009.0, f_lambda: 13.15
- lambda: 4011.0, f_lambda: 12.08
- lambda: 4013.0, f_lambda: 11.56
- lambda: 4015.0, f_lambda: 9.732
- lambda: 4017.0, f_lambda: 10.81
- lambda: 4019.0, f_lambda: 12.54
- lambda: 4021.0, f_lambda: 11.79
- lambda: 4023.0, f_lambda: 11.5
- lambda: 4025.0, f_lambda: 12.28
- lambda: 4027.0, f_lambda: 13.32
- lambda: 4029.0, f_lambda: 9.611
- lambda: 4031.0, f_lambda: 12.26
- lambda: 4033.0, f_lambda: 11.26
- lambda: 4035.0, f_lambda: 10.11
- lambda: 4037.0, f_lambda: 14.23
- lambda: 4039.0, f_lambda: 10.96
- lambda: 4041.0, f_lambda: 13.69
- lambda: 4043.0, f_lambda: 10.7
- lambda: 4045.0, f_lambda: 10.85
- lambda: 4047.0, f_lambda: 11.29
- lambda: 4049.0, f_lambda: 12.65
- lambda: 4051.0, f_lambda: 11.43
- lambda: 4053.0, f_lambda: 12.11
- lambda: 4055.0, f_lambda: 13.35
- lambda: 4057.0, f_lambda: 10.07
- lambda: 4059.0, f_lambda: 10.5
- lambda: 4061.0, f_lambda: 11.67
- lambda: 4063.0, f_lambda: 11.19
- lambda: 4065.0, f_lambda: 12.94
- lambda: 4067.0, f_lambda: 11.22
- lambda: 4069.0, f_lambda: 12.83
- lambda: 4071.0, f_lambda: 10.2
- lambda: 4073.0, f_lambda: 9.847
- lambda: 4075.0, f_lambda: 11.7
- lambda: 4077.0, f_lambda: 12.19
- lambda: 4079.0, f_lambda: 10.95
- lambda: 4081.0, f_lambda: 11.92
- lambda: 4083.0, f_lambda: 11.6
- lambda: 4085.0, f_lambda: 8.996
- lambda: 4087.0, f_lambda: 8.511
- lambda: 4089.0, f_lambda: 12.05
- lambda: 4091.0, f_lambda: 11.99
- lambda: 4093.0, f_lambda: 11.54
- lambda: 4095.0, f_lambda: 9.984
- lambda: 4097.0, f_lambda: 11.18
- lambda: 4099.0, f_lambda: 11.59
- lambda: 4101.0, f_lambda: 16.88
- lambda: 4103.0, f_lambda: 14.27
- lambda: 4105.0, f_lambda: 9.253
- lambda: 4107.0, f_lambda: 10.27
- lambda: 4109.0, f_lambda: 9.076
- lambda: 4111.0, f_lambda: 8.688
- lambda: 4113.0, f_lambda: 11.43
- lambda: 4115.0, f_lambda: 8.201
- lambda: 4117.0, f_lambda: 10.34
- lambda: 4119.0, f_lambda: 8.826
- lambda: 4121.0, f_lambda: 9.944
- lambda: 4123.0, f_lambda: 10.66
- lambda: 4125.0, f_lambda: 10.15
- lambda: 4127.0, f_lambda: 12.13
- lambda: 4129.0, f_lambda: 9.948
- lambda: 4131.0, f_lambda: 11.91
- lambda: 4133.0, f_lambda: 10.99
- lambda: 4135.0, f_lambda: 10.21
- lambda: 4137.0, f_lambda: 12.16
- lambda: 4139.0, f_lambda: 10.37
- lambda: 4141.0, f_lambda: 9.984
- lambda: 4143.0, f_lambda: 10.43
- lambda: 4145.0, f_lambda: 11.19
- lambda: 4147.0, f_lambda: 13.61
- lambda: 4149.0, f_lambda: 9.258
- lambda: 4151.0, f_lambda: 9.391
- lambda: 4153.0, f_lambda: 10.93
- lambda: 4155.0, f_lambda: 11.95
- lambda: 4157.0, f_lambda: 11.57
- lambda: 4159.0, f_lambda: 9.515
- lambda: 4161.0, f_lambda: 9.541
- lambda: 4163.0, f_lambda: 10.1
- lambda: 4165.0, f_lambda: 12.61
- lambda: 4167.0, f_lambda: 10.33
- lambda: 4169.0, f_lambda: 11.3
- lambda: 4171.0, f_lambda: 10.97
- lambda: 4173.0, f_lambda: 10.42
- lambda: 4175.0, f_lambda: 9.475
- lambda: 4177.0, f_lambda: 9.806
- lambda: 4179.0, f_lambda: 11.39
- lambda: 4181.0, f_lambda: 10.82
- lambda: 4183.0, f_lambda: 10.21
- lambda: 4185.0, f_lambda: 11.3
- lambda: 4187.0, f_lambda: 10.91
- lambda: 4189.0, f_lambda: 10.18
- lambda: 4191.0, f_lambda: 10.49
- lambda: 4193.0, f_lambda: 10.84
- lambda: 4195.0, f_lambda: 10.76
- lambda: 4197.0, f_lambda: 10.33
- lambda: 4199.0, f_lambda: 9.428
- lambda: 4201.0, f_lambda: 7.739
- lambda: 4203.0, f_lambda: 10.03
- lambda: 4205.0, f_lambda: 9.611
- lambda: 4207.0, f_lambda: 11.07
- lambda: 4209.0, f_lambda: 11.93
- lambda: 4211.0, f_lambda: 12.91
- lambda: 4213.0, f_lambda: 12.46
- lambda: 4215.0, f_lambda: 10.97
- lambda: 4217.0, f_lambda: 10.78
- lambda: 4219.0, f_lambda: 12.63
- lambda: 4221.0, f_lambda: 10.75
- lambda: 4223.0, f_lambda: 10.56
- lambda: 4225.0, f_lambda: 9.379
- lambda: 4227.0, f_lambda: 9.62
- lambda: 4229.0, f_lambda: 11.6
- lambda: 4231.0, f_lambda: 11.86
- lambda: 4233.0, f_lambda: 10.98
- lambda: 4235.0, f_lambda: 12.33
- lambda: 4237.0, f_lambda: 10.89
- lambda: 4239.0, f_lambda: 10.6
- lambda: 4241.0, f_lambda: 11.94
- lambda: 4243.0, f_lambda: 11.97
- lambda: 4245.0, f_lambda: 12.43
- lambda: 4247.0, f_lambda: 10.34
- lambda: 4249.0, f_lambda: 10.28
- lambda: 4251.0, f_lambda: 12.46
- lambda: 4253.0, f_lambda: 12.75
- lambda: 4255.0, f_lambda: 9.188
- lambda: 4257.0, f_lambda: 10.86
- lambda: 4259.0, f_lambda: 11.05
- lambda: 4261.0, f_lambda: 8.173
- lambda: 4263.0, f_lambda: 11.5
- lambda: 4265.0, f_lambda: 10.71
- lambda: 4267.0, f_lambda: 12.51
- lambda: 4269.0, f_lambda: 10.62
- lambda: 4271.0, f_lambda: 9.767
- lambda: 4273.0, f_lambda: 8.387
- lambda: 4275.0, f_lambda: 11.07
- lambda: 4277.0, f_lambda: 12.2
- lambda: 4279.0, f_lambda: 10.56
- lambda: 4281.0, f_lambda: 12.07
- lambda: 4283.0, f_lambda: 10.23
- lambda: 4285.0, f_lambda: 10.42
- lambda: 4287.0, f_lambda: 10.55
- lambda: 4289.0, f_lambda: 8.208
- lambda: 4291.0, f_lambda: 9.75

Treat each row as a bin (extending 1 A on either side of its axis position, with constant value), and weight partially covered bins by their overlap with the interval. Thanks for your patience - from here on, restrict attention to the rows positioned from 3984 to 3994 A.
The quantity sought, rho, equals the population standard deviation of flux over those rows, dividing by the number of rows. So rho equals 1.14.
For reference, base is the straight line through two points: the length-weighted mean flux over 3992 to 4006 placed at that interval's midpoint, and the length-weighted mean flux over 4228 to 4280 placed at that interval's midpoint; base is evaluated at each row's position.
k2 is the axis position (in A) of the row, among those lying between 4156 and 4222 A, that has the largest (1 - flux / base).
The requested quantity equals 4201.0 A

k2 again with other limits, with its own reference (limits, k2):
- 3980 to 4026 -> 3985.0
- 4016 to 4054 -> 4029.0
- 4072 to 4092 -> 4087.0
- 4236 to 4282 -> 4261.0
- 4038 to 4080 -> 4073.0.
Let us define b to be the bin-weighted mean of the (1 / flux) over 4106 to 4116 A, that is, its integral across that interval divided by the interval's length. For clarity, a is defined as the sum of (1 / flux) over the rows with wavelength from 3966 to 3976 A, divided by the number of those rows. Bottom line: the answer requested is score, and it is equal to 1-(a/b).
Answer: 0.00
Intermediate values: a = 0.106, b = 0.106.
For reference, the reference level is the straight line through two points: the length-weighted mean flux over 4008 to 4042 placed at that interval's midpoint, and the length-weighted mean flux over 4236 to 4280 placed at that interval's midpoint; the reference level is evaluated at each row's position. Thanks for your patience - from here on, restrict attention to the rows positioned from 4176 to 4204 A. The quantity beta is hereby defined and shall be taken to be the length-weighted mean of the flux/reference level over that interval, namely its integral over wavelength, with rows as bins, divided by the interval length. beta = 0.92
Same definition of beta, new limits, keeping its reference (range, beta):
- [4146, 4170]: 0.96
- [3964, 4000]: 0.87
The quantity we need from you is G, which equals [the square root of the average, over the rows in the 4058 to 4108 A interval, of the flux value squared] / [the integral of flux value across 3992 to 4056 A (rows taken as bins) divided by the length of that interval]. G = 0.99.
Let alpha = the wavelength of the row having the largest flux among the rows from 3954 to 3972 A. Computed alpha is 3955.0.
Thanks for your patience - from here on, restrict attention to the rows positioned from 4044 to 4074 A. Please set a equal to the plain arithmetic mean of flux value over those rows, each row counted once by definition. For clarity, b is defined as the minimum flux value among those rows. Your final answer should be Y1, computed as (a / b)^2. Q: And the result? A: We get 1.36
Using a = 11.5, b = 9.847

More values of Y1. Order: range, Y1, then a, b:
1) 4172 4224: 1.91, 10.7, 7.739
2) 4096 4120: 1.75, 10.8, 8.201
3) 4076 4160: 1.75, 10.9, 8.201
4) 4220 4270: 1.82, 11.0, 8.173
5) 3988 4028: 1.48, 11.4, 9.333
